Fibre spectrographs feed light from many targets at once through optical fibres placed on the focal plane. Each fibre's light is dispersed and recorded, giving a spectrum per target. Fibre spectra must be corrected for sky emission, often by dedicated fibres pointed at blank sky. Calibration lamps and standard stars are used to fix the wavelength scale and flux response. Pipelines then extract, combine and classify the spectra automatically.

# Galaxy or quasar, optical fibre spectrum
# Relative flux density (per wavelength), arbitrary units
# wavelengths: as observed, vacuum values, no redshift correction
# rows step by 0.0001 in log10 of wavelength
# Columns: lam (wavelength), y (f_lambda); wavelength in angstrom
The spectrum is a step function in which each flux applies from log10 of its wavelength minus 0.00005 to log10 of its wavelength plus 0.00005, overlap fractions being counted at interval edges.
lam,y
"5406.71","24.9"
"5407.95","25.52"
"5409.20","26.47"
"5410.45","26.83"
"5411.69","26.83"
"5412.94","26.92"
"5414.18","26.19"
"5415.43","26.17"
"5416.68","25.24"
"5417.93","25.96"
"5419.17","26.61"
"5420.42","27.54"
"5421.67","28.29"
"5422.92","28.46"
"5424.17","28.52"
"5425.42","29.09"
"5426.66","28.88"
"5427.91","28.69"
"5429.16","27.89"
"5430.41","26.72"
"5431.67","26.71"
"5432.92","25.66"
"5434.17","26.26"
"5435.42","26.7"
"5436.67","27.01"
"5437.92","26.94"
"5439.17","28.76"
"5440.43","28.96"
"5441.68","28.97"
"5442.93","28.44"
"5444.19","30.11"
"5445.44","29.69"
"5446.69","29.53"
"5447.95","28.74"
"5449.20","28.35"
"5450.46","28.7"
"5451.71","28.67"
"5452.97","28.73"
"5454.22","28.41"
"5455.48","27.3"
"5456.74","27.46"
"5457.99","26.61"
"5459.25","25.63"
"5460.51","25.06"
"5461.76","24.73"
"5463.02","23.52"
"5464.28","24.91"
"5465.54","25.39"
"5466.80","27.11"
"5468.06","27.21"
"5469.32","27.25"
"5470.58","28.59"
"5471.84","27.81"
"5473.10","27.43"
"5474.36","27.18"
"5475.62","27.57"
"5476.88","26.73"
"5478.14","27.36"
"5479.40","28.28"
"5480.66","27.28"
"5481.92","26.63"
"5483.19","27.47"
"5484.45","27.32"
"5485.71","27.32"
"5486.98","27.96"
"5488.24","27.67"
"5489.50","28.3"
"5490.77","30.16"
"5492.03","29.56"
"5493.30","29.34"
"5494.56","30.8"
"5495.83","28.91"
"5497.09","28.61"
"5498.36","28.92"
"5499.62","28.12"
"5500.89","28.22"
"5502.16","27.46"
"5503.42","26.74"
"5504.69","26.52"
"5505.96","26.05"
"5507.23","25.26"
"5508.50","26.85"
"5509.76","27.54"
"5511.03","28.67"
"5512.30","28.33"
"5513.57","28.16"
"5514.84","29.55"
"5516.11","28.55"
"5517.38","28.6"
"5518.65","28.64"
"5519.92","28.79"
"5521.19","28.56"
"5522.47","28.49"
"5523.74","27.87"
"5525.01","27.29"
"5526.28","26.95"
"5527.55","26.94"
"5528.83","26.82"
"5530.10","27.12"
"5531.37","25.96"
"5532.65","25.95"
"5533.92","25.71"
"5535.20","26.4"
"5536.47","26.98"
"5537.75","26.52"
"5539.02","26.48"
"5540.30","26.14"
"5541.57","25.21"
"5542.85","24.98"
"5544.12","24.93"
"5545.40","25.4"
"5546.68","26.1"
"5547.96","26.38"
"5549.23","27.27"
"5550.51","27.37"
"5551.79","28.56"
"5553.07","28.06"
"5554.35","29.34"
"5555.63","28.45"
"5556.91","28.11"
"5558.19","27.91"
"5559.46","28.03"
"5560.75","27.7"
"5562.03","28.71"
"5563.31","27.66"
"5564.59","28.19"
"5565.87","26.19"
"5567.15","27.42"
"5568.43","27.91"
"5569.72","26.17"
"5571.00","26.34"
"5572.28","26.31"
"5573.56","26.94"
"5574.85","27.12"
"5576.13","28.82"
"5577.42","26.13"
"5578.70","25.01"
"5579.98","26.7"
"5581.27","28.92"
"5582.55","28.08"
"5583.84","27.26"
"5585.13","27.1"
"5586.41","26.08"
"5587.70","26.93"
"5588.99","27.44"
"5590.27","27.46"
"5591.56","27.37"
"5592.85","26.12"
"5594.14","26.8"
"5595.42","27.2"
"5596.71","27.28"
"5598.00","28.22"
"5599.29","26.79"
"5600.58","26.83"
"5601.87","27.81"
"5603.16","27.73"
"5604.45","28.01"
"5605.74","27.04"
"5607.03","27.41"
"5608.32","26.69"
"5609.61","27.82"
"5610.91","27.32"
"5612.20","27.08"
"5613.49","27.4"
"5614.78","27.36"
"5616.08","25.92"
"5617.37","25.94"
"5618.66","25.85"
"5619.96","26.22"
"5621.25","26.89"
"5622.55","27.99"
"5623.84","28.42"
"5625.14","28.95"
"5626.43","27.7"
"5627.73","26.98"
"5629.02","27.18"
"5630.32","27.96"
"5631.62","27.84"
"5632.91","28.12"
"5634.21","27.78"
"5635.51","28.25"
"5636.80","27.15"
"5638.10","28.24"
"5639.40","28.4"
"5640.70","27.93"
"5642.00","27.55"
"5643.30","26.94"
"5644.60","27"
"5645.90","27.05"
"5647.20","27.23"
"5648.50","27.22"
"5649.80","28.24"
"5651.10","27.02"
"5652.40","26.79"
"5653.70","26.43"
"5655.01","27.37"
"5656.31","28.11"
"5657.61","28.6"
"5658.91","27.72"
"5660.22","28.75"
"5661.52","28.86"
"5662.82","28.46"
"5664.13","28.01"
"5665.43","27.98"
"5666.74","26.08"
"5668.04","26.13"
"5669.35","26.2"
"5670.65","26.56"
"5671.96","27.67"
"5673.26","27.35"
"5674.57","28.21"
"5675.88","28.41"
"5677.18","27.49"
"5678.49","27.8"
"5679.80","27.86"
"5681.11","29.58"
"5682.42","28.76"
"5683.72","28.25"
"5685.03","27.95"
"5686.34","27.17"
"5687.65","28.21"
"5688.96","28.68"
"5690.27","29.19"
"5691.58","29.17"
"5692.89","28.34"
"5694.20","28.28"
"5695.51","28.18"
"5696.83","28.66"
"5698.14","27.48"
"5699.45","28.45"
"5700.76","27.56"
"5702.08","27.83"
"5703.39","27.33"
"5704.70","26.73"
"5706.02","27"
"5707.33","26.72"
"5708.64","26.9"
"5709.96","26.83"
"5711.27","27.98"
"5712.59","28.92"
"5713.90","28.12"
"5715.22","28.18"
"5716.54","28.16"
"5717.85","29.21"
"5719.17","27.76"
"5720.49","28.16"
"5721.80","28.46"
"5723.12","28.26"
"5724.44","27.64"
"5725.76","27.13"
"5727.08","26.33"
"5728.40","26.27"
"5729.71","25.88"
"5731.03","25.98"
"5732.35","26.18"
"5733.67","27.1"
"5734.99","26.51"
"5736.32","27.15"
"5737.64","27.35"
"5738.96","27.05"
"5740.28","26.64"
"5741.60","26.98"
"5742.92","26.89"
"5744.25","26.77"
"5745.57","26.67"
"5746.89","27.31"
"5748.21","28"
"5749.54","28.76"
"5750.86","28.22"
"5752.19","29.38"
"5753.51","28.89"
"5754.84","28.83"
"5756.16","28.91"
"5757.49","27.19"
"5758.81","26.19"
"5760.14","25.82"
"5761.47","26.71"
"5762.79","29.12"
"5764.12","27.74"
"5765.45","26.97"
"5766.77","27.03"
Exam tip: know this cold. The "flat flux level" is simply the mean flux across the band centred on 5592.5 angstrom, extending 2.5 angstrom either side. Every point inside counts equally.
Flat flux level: 26.9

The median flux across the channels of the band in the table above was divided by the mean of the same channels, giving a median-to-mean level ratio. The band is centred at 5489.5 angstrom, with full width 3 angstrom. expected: 0.99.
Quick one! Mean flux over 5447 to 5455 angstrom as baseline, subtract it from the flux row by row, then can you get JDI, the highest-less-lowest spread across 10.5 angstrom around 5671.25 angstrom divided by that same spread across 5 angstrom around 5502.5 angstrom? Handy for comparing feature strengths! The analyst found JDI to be 1.4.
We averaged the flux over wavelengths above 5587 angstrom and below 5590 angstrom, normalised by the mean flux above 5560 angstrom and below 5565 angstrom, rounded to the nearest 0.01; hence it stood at 0.97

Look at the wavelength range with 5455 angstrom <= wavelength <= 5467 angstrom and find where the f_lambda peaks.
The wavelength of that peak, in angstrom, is 5456.74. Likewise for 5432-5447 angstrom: 5444.19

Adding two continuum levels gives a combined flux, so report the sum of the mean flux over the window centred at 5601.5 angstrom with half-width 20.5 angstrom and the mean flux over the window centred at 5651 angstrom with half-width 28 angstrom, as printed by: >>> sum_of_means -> 54.8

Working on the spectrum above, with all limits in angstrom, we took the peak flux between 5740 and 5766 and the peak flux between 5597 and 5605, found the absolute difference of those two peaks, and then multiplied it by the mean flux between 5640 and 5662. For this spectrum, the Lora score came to 32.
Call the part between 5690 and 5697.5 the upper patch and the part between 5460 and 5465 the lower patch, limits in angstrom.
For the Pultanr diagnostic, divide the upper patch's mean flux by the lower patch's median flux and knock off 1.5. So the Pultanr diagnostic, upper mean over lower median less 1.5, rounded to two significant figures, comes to -0.35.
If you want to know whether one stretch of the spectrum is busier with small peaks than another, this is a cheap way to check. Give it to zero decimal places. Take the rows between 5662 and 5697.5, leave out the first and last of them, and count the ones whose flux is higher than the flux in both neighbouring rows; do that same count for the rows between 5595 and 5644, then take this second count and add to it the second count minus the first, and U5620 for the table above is 20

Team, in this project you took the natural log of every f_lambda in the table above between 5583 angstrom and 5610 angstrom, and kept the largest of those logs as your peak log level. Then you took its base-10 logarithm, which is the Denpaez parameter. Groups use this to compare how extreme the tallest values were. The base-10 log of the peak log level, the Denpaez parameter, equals 0.524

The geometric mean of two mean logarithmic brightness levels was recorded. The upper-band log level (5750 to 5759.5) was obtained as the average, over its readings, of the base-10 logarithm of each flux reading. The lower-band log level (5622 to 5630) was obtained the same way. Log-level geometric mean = 1.45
